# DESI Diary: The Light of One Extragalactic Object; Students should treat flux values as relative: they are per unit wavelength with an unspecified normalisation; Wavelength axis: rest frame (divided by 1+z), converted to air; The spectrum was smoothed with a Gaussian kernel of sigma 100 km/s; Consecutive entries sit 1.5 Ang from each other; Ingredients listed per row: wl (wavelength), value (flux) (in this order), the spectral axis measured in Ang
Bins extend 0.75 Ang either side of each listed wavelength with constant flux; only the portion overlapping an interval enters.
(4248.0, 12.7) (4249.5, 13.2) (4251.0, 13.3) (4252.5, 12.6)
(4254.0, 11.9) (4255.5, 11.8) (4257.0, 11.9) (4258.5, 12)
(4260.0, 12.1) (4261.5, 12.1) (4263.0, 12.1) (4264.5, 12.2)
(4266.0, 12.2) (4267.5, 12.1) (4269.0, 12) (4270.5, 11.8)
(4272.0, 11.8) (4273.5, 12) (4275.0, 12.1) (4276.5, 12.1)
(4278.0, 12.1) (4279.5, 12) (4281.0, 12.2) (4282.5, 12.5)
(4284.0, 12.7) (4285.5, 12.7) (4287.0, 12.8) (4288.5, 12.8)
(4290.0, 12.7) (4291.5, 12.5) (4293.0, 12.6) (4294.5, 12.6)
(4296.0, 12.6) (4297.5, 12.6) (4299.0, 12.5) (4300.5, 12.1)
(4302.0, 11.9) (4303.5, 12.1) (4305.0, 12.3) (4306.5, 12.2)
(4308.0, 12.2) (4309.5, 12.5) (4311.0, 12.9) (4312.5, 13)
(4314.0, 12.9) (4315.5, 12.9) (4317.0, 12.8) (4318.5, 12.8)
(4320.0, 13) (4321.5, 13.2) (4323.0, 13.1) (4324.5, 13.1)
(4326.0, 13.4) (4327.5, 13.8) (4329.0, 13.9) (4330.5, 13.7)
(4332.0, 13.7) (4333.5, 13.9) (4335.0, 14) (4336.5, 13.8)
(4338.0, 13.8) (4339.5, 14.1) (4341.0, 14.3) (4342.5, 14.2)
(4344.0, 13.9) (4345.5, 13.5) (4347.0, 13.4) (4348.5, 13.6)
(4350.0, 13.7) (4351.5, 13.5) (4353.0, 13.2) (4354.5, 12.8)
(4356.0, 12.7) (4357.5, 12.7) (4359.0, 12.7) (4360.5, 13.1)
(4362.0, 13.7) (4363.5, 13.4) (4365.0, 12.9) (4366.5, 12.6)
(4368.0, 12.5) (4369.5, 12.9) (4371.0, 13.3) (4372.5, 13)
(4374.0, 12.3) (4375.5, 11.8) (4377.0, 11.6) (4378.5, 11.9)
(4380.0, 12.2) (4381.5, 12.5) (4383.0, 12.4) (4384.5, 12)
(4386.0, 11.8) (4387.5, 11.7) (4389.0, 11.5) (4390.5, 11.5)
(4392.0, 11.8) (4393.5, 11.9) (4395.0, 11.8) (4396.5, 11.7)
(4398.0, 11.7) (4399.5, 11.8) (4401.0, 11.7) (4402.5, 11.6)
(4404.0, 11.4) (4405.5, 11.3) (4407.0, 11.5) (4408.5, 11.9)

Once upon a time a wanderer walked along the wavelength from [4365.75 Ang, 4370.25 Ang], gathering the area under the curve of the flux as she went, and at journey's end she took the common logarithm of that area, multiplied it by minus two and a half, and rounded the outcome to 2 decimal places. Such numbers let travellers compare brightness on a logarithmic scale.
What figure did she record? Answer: -4.39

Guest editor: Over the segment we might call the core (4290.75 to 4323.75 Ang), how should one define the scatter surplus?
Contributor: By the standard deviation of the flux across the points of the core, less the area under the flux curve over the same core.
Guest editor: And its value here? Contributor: -416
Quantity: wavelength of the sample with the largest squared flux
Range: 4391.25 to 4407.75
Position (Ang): 4393.5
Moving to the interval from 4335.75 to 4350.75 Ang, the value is 4341.0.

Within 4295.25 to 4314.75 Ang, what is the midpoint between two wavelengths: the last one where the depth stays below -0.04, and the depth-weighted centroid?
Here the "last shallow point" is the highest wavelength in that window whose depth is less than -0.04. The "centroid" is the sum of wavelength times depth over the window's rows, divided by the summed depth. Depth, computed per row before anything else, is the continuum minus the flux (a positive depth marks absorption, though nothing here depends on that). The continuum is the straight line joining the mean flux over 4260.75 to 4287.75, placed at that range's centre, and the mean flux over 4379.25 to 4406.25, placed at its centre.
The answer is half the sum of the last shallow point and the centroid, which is 4310.8 Ang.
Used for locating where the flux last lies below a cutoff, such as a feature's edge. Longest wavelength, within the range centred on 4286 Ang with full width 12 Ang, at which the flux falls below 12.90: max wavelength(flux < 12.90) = 4291.5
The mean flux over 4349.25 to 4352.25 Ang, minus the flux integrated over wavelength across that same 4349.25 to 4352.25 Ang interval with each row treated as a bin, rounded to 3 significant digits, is -27.2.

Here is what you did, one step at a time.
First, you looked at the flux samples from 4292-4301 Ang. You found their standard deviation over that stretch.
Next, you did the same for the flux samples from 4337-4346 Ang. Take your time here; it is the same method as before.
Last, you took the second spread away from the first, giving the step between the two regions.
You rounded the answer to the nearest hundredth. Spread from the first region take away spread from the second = -0.09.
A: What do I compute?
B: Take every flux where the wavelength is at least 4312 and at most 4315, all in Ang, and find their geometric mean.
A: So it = 12.9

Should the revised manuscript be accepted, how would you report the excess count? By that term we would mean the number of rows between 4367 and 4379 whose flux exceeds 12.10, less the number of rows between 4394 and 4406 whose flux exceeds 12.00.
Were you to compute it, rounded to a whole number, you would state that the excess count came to 5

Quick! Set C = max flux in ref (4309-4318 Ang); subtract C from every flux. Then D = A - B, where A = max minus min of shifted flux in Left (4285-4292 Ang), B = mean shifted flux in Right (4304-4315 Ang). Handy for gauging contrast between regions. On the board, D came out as 0.73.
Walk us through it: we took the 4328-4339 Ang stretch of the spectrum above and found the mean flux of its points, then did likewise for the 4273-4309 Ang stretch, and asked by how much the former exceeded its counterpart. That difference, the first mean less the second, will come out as 1.5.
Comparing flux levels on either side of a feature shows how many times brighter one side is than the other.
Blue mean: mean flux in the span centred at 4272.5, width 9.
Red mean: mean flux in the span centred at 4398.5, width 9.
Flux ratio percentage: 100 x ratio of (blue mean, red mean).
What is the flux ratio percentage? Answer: 102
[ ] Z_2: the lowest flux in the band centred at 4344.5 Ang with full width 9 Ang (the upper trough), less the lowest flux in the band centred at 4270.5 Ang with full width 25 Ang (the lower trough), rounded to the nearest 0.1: 1.6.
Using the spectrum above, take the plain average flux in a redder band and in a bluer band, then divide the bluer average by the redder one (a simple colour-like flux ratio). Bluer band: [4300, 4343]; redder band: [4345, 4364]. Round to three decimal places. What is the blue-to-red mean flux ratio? 0.995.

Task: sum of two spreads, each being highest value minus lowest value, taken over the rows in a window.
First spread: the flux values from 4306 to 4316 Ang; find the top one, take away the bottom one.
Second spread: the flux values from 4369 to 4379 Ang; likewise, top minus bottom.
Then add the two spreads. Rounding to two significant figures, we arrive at 2.5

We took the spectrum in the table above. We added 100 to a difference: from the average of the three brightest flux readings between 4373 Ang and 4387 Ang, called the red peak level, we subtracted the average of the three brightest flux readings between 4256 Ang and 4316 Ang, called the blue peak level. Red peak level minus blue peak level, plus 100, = 99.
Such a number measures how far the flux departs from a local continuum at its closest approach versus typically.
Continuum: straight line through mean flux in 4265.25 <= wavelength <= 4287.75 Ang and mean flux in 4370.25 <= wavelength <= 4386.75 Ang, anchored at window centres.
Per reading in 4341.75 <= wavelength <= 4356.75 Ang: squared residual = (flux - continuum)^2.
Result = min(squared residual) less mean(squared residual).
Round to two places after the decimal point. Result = -1.45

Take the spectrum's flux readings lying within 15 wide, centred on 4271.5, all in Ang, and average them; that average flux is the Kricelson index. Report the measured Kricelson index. 12.0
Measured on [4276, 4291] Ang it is 12.5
